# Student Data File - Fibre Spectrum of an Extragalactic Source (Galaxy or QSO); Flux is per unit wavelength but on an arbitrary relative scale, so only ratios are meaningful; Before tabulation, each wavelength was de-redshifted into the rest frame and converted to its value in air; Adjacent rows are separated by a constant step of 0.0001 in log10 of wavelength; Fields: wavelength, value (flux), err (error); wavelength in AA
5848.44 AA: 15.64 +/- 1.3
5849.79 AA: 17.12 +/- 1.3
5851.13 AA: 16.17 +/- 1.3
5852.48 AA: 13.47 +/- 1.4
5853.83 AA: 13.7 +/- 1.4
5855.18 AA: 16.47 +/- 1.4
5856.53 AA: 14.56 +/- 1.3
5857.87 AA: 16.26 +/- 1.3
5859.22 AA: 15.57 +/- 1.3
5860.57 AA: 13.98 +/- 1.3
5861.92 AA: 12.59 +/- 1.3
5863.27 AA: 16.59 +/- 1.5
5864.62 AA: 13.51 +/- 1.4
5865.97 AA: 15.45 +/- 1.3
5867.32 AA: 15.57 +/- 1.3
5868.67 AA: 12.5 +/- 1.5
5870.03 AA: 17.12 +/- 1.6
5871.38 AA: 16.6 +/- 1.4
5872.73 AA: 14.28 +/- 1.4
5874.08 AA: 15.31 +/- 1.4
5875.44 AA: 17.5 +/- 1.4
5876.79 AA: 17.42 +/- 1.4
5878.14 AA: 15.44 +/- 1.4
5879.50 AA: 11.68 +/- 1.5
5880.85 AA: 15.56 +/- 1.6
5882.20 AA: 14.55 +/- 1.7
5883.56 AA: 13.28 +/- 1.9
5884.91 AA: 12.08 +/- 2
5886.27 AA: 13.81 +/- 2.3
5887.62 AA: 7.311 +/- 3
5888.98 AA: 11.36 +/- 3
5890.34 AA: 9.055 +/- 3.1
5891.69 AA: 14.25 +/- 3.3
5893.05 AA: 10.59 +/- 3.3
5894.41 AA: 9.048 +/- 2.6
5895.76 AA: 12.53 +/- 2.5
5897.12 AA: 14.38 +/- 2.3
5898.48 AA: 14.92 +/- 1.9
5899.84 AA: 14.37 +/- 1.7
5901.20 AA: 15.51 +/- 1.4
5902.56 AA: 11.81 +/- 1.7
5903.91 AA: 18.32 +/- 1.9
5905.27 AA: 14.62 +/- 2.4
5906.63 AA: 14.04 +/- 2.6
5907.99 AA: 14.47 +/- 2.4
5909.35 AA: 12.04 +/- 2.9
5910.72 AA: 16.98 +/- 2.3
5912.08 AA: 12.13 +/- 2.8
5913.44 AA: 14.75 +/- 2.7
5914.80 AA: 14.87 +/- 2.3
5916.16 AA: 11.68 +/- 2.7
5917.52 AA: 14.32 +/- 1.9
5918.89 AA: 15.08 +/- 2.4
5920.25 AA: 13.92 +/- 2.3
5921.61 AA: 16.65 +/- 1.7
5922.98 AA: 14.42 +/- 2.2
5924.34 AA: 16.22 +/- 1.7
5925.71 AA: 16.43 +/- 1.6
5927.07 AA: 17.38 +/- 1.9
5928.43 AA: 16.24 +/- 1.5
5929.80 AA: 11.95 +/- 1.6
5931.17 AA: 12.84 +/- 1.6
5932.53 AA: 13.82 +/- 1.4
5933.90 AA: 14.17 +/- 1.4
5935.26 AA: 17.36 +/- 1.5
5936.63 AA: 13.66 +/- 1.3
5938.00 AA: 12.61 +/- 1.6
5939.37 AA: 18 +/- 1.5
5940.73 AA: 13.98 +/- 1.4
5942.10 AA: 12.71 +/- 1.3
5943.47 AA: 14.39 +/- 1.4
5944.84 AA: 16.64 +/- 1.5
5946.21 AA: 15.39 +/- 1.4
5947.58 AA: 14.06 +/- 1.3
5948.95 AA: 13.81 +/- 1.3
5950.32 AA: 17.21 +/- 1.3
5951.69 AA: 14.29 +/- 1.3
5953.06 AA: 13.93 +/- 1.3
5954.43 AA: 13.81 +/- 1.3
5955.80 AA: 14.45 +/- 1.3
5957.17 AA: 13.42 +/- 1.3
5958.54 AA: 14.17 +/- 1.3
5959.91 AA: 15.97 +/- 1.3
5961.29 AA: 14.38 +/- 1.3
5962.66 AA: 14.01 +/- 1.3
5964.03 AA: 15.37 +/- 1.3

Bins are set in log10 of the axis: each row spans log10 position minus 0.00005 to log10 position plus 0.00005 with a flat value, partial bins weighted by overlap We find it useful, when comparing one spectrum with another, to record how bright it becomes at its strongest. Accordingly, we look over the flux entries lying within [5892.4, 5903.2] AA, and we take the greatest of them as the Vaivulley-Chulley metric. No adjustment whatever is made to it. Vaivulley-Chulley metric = 15.51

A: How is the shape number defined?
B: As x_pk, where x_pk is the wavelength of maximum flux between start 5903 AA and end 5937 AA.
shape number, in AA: 5903.91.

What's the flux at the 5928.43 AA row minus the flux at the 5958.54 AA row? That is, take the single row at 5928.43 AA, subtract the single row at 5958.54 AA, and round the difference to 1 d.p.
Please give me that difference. 2.1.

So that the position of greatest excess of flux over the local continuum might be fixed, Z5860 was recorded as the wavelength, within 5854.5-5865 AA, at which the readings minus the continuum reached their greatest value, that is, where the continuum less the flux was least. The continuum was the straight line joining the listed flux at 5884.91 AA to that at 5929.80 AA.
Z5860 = 5863.27 AA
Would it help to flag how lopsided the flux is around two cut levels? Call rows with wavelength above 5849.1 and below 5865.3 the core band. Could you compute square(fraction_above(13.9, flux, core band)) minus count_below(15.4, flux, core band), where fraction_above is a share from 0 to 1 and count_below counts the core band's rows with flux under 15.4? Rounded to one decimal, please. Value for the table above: -5.6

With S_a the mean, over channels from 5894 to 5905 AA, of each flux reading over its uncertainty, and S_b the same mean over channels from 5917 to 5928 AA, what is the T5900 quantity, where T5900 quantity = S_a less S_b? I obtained -1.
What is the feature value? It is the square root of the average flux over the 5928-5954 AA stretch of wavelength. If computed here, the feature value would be 3.82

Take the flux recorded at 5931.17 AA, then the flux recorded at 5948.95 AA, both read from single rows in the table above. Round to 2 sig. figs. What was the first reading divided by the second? 0.93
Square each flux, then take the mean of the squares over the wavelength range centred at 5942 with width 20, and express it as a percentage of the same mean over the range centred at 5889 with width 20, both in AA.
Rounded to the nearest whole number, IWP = 142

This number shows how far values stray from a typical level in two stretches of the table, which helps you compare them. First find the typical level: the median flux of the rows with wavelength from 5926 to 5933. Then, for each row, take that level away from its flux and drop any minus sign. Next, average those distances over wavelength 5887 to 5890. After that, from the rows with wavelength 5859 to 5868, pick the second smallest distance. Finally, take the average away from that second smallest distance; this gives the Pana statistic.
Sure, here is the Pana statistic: -4.2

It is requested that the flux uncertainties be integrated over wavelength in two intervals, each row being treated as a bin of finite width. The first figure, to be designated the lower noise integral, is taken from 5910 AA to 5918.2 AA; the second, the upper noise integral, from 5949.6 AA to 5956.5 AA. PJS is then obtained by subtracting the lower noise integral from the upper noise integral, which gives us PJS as -11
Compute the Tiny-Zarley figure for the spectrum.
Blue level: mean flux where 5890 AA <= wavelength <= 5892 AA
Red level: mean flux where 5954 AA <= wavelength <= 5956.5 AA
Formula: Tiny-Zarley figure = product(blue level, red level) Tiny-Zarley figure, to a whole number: 165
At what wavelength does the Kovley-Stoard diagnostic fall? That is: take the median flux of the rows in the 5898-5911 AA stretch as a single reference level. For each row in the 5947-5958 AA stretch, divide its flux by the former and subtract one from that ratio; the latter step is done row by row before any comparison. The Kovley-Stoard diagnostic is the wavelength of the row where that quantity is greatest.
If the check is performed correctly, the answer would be 5950.32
